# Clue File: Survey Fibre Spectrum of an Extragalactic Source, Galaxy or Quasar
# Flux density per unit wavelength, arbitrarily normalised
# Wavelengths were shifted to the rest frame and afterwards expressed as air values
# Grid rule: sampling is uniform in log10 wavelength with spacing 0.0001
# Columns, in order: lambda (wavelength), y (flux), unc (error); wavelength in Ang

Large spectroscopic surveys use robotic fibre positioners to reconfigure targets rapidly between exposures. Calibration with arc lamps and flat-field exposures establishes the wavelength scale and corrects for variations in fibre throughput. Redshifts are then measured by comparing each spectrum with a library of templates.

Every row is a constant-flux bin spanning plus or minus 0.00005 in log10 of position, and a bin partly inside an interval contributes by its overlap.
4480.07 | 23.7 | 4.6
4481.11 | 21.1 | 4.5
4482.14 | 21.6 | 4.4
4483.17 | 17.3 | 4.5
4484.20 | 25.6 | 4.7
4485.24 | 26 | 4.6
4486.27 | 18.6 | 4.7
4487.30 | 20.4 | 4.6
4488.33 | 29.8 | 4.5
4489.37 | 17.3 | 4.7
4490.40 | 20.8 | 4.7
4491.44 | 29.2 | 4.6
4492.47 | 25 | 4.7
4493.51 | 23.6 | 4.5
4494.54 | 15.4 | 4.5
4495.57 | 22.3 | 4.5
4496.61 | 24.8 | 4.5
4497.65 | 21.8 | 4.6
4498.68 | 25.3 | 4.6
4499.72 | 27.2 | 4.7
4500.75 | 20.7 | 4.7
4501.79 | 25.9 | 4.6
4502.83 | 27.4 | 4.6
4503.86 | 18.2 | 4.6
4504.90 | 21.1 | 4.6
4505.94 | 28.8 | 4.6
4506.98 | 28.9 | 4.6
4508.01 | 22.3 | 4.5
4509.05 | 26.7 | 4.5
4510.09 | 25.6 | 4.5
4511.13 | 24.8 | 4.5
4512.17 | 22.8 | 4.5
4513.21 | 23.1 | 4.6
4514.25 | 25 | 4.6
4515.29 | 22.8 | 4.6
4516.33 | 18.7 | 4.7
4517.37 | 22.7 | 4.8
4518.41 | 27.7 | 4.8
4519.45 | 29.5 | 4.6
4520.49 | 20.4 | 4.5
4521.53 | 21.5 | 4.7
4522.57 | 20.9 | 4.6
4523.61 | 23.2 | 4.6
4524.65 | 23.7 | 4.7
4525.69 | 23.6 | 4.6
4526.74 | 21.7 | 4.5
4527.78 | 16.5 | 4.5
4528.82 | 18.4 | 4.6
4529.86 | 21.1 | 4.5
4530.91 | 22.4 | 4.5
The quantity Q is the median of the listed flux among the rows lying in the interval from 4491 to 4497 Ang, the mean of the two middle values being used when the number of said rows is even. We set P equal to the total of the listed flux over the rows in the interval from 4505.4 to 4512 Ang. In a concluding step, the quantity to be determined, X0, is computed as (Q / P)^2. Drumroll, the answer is 0.024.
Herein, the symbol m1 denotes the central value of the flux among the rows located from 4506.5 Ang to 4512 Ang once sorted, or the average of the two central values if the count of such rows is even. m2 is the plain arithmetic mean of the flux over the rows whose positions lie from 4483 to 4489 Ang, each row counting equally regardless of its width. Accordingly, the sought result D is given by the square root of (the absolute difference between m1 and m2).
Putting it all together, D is 1.6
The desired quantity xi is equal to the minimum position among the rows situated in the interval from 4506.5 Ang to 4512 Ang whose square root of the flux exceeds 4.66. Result 4506.98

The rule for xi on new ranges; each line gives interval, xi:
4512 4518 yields 4512.17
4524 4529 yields 4524.65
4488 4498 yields 4488.33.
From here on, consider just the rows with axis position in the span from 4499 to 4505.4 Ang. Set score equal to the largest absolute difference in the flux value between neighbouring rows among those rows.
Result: 9.2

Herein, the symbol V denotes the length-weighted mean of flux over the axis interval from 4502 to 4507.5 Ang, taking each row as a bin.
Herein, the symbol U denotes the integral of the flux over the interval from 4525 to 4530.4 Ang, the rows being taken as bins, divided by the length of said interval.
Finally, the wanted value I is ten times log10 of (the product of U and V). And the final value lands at 27.1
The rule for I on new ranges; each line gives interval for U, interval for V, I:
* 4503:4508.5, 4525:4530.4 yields 26.9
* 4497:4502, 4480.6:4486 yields 27.3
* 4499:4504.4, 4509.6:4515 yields 27.6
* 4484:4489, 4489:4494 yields 27.4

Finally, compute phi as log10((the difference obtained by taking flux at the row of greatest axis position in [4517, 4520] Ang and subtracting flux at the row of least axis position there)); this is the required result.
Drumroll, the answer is 0.83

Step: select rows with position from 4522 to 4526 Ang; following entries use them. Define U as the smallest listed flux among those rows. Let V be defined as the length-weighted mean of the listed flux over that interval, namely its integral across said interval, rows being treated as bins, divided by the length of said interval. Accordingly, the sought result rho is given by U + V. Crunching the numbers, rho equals 44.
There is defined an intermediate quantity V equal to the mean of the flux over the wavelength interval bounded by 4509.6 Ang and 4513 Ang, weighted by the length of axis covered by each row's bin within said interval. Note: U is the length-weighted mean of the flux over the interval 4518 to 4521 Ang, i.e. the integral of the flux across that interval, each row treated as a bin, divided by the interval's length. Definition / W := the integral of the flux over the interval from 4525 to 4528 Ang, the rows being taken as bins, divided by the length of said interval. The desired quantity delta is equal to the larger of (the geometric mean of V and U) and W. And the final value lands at 25.0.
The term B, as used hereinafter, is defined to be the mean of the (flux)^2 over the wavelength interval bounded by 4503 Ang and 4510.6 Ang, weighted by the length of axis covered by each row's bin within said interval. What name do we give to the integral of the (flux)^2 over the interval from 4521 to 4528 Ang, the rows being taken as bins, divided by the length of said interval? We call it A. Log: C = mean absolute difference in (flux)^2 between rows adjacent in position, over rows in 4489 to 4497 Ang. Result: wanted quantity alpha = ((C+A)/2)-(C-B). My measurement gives 751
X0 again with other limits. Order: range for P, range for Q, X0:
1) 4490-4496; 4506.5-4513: 0.034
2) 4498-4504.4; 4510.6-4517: 0.025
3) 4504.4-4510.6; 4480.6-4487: 0.019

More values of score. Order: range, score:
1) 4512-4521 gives 9.1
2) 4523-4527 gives 1.9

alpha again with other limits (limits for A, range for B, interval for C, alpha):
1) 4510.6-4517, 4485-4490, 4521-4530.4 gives 740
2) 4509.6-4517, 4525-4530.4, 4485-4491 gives 534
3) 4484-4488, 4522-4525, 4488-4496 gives 630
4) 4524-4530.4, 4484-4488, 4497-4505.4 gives 649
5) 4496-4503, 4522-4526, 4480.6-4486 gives 755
